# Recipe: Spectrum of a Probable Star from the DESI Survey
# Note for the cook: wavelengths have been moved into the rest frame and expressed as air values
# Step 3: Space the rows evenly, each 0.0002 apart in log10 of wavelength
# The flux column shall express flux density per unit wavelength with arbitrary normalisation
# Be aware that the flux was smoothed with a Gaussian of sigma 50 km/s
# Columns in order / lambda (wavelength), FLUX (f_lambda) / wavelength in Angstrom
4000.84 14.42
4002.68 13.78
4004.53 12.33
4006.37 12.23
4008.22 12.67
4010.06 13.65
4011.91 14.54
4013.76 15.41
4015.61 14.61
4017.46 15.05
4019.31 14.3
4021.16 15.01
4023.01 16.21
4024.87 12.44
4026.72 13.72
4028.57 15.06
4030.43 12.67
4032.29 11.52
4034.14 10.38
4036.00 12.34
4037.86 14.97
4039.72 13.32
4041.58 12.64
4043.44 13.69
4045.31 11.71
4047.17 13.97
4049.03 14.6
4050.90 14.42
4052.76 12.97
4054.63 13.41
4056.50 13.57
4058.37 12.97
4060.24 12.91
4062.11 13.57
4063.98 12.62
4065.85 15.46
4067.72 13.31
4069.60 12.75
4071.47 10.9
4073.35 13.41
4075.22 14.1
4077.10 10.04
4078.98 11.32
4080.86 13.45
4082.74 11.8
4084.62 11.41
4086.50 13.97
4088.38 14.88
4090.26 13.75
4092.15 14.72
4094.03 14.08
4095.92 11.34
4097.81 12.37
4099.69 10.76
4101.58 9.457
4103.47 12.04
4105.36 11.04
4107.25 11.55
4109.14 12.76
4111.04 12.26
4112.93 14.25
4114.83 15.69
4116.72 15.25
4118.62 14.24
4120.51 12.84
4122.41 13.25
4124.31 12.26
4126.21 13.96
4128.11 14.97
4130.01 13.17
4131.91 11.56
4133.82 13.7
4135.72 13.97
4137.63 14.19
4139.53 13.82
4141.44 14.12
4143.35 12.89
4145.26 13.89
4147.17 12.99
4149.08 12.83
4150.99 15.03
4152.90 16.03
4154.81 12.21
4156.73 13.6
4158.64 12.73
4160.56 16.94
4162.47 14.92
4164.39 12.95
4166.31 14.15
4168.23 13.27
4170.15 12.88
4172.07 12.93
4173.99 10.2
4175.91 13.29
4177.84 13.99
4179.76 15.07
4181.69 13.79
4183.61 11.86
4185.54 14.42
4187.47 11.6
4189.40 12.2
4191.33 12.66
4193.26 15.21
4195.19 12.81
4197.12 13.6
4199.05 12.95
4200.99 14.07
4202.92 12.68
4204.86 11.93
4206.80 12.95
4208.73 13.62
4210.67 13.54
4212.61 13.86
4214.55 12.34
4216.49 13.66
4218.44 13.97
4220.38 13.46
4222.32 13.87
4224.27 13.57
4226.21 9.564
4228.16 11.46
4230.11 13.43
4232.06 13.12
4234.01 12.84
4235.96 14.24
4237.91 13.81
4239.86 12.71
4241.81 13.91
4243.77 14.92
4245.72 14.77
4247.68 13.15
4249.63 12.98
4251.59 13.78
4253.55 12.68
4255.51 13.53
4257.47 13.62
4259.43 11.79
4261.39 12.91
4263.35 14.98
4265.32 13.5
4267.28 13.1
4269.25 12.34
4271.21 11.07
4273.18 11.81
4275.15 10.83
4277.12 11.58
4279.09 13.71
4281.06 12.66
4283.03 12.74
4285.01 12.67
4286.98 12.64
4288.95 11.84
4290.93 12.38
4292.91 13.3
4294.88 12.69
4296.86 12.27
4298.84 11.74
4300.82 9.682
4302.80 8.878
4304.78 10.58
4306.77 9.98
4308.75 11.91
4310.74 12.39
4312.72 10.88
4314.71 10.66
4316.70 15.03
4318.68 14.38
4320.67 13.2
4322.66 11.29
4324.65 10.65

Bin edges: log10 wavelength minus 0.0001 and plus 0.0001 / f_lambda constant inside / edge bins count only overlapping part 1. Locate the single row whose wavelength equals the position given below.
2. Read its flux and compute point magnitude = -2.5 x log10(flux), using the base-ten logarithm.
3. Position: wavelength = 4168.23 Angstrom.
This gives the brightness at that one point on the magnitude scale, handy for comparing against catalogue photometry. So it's -2.81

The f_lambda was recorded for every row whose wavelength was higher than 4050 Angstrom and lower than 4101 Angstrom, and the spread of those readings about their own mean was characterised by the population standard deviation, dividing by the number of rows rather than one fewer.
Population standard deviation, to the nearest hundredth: 1.33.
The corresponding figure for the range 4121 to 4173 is 1.15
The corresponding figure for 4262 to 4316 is 1.31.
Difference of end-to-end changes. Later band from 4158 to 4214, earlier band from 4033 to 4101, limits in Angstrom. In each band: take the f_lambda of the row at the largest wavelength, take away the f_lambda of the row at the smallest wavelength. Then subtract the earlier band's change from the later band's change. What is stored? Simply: 1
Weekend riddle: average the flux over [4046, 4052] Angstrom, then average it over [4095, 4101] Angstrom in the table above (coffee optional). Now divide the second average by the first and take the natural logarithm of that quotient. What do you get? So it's -0.22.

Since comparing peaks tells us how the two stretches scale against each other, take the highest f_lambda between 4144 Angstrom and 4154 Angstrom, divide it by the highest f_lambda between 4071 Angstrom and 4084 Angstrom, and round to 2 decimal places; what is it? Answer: 1.14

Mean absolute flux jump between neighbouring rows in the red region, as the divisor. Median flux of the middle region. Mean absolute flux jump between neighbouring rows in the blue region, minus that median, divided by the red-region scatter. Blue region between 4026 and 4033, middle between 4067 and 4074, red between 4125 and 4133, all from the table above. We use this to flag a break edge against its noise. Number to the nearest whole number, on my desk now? -8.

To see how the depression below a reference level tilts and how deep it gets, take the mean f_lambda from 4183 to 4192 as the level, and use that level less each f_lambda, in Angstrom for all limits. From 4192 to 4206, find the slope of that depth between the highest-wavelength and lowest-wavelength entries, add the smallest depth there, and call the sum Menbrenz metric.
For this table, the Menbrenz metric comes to -2.4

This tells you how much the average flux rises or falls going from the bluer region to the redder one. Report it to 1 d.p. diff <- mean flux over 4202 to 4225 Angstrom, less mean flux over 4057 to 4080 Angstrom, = 0.5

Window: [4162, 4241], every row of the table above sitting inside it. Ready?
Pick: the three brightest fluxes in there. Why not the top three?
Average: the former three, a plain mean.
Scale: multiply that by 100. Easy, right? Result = 1507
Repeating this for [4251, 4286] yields 1416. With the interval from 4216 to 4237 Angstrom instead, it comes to 1403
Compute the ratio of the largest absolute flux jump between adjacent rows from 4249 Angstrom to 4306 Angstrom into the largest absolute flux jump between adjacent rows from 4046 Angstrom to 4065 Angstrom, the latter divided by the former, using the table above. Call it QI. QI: 0.7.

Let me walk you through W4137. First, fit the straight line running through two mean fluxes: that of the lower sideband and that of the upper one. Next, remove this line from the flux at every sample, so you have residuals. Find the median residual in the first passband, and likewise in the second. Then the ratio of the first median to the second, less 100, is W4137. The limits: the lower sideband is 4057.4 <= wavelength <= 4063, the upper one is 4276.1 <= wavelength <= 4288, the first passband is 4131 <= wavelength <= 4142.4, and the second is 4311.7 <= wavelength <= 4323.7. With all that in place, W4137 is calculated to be -103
